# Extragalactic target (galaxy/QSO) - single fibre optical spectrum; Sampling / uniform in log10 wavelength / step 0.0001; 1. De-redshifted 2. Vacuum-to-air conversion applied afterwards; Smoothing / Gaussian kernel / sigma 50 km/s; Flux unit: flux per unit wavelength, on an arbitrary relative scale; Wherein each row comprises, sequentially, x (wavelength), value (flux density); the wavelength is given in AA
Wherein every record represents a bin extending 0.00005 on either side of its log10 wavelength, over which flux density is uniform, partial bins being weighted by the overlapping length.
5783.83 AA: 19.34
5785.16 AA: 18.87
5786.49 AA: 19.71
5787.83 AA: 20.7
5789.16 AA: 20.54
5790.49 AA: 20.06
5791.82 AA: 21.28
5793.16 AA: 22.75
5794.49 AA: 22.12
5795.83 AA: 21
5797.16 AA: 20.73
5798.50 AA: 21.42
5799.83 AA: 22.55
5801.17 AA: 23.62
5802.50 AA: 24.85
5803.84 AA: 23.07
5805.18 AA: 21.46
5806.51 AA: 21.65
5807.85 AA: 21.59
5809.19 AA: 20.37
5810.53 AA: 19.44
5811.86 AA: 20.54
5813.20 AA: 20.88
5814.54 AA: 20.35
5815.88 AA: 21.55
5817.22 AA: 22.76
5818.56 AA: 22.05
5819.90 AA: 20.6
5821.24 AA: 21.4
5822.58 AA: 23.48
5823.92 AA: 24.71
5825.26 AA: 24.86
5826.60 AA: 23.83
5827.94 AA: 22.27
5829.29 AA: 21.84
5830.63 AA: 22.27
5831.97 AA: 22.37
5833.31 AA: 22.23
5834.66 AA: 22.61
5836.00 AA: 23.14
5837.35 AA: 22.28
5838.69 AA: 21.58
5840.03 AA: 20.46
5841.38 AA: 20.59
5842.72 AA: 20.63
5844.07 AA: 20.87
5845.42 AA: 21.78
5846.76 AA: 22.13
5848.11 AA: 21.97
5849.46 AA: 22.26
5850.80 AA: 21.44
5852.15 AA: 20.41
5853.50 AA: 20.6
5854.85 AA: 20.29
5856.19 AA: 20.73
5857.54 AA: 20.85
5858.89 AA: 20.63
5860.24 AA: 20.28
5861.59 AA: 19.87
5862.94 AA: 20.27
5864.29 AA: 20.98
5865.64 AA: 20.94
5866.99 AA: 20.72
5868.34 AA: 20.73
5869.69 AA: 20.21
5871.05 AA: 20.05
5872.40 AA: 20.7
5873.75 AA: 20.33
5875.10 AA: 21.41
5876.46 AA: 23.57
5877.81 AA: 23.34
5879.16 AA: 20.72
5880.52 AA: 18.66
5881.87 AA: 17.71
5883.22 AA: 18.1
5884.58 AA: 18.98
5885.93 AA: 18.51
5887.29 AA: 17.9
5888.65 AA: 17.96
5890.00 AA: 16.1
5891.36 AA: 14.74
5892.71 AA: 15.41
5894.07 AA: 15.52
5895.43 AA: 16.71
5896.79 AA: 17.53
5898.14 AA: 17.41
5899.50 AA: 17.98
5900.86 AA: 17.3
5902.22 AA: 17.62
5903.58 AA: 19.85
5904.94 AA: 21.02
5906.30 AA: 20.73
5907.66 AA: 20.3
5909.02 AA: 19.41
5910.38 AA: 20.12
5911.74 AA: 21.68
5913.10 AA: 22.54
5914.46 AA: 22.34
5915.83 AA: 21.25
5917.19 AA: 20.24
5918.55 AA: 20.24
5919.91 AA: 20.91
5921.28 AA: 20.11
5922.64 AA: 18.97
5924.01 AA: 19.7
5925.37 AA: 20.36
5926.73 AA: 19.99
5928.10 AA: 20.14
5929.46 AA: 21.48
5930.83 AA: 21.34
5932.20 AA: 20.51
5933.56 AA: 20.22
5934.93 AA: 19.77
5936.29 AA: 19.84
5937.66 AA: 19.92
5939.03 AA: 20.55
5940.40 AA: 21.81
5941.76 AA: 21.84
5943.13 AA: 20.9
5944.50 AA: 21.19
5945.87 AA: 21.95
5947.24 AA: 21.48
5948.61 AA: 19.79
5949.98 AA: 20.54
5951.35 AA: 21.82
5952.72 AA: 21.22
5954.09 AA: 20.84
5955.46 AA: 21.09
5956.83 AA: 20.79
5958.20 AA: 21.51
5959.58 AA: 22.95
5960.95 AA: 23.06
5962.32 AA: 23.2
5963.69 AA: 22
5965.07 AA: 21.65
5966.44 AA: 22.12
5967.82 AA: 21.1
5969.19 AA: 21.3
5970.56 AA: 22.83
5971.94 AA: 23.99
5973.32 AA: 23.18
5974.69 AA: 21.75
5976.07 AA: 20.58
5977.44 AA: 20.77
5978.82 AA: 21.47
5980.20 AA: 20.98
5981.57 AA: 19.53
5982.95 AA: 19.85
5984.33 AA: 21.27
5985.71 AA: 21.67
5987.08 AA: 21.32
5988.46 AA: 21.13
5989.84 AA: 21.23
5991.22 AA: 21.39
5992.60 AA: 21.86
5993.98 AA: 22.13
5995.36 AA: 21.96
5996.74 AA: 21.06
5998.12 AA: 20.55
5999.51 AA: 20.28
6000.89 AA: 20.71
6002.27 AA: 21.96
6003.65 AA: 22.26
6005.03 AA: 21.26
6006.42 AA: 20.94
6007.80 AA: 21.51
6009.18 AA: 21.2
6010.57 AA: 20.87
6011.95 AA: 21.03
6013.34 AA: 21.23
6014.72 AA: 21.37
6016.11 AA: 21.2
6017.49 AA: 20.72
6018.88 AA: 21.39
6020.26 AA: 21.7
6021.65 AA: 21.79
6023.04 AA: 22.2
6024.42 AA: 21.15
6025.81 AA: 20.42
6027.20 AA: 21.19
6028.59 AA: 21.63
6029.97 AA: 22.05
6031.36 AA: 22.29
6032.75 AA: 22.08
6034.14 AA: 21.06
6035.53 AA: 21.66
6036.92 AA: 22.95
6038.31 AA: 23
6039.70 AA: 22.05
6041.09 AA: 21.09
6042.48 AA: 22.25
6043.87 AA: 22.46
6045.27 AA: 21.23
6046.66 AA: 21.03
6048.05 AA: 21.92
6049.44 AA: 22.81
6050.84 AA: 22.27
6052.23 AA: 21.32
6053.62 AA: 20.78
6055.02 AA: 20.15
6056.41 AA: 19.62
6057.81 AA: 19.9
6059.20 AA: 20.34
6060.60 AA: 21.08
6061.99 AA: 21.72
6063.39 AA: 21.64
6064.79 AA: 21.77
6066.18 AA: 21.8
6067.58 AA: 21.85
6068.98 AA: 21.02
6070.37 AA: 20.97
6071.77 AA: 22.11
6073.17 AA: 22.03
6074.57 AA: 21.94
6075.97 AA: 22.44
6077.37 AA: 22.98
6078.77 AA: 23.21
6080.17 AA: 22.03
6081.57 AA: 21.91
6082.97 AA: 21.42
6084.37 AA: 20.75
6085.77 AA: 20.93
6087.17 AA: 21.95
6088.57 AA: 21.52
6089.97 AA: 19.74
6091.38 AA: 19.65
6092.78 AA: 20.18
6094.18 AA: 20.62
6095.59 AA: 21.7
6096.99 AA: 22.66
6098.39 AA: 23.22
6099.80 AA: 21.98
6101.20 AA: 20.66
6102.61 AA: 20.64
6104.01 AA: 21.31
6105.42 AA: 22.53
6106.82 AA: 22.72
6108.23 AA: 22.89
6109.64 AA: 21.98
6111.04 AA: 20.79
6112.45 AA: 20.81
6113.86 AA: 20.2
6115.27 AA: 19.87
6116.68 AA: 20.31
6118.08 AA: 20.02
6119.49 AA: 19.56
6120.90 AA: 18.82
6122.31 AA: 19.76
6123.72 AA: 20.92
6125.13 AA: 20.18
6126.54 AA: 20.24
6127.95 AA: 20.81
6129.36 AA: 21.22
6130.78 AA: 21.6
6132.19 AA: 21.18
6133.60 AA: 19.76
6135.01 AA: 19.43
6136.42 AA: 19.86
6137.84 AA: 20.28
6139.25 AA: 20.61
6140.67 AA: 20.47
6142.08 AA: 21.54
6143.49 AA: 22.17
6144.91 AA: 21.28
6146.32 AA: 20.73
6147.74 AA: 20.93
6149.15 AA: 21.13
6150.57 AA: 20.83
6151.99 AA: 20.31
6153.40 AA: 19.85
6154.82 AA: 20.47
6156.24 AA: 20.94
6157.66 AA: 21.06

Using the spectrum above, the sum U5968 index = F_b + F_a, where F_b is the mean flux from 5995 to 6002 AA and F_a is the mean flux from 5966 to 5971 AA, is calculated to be 42.7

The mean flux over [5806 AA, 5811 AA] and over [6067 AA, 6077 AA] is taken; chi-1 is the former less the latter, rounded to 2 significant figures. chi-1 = -1.0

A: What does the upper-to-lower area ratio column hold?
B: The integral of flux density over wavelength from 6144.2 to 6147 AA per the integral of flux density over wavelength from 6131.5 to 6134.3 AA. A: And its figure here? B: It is 1.03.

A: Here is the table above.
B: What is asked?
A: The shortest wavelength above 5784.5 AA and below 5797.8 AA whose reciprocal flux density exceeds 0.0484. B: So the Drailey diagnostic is 5785.16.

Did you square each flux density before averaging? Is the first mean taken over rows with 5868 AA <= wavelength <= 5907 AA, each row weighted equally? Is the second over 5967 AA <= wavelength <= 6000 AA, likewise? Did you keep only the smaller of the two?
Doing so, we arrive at 360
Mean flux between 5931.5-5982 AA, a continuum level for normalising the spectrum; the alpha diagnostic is 21.4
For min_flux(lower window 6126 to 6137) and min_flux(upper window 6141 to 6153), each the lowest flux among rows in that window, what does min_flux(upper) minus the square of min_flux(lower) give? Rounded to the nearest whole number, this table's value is -357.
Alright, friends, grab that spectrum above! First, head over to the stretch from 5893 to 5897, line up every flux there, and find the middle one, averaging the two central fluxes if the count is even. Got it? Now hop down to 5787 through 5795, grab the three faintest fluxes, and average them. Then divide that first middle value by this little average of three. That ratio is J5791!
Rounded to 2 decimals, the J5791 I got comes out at 0.82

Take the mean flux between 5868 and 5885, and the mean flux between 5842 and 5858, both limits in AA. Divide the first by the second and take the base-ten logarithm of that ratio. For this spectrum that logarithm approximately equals -0.017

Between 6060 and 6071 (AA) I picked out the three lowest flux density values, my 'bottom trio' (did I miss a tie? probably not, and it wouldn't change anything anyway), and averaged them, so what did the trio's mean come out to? 21.0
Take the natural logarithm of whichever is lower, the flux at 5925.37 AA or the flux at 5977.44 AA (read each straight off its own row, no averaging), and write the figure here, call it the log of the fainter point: 3.01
